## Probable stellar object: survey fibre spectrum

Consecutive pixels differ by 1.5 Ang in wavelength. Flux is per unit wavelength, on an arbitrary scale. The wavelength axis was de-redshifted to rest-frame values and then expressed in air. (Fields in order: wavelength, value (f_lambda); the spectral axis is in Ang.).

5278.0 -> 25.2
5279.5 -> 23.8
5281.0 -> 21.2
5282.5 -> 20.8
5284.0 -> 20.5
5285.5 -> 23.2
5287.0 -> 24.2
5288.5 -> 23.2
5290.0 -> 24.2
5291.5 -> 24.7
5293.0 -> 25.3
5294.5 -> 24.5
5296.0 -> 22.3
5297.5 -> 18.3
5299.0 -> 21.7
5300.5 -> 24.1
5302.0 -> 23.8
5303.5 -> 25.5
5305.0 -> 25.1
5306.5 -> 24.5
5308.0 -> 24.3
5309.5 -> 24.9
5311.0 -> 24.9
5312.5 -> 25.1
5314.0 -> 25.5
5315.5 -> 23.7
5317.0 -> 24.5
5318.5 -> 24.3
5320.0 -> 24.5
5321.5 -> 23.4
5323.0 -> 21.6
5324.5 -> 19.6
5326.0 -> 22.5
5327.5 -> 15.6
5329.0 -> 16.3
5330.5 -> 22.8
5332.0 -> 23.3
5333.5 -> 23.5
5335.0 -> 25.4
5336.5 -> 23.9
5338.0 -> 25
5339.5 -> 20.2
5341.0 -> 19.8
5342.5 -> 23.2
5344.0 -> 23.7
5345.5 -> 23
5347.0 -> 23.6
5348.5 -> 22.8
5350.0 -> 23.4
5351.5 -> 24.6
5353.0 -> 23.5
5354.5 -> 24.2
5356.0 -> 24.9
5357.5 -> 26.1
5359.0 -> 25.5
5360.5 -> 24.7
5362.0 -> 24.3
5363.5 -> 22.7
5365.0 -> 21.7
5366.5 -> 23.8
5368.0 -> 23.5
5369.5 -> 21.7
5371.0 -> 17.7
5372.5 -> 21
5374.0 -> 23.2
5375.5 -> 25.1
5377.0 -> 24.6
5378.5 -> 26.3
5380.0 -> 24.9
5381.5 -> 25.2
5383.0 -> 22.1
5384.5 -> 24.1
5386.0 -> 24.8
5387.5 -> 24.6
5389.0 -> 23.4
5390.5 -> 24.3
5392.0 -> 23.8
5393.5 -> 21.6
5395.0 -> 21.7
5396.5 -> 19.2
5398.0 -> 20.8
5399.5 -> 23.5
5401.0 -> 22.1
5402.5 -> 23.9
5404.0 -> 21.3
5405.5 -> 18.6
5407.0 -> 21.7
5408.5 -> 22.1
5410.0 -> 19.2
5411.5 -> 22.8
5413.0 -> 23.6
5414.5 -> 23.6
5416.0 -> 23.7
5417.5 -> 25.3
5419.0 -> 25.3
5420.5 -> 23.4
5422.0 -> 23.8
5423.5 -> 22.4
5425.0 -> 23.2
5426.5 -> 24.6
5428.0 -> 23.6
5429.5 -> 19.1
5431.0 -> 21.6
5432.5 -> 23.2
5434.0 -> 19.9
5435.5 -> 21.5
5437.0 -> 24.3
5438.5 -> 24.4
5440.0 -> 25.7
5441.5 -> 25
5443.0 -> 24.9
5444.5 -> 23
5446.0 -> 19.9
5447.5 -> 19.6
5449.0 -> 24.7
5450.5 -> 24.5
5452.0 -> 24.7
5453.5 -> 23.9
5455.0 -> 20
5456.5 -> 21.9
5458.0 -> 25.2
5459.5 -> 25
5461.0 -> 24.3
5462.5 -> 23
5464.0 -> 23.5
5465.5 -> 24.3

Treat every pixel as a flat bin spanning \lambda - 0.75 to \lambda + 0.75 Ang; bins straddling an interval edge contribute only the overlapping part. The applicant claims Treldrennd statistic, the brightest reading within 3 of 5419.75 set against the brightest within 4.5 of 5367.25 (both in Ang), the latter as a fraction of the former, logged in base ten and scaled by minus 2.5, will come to 0.066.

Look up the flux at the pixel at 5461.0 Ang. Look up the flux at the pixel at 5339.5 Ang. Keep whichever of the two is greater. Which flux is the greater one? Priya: 24.3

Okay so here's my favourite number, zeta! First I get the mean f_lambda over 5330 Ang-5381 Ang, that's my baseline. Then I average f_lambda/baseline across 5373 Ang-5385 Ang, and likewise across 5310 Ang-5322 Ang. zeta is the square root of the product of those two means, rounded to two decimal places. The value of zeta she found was 1.04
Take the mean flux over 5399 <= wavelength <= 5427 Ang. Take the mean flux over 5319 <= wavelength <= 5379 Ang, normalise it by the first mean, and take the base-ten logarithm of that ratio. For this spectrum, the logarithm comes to 0.001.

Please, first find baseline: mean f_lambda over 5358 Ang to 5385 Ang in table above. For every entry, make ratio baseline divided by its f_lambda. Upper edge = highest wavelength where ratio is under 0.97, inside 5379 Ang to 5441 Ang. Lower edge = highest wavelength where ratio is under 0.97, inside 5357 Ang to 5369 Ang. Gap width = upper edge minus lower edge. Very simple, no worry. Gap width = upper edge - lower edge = 78.0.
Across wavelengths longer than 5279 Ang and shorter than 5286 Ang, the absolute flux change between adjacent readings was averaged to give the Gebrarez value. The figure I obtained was 1.5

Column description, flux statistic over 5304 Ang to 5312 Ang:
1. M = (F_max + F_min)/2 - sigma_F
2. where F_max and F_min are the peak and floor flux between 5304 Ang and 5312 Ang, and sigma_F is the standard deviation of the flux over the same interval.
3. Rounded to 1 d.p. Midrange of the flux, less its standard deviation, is 24.4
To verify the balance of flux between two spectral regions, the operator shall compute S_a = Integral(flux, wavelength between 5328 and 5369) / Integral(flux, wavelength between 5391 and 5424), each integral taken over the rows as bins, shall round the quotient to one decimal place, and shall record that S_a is 1.3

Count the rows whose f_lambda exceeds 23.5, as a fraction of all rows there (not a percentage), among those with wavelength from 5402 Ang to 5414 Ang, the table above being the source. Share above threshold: 0.25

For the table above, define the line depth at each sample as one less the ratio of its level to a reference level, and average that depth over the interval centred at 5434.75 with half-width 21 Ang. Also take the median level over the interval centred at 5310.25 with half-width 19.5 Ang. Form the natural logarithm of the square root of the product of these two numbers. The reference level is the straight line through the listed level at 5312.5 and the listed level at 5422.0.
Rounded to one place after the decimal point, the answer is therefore -0.4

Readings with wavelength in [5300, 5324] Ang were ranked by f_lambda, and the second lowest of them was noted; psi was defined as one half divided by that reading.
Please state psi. 0.021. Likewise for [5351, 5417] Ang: 0.027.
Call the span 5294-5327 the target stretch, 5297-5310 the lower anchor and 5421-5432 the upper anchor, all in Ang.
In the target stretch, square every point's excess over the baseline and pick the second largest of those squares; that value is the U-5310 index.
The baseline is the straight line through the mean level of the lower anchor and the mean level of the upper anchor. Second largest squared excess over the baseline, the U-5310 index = 15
